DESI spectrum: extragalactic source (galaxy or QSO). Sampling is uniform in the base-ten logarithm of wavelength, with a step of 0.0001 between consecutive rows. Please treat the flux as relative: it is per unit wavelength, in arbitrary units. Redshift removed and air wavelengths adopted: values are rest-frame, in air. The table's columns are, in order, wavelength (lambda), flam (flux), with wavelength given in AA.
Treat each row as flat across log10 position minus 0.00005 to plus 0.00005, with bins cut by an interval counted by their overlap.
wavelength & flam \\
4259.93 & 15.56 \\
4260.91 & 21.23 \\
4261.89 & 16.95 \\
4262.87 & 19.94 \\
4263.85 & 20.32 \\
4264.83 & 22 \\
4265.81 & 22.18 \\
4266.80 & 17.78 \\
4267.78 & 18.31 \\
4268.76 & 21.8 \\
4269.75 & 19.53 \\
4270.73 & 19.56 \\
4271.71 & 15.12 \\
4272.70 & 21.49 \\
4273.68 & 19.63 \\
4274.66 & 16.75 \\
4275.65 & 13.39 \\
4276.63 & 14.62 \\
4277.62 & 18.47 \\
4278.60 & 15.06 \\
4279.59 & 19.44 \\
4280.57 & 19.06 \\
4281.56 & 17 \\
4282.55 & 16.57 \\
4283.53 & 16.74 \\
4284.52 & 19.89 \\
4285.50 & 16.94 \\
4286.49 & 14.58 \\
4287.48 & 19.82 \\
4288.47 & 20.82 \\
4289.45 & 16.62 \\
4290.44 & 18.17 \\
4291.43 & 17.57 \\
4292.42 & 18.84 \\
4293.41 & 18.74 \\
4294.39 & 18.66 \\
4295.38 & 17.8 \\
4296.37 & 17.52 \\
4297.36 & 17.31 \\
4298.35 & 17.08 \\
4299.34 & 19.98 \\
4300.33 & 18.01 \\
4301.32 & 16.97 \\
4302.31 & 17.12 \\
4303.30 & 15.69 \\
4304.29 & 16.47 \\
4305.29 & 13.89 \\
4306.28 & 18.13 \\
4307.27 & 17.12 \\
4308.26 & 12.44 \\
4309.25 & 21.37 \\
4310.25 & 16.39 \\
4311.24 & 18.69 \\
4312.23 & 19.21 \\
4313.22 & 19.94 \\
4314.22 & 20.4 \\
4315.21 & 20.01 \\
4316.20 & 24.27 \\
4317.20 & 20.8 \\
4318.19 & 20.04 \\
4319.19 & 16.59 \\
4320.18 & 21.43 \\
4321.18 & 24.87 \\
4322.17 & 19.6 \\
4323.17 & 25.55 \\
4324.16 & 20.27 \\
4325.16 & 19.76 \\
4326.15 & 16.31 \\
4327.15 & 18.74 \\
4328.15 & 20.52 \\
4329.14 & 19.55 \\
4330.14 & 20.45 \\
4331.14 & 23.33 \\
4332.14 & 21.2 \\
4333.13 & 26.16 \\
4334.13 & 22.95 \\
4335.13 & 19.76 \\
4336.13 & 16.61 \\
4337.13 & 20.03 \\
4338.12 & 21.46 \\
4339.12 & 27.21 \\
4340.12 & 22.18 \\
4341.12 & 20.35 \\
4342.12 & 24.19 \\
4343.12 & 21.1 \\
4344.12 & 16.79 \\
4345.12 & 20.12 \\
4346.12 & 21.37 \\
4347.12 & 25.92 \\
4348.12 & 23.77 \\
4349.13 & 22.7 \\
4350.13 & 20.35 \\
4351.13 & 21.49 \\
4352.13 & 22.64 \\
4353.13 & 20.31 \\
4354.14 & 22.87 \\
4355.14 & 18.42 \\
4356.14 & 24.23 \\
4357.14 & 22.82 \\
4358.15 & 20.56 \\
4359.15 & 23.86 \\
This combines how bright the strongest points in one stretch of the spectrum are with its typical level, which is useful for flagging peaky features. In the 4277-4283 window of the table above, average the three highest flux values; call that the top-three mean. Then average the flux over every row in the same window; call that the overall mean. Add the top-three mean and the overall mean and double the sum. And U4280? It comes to 73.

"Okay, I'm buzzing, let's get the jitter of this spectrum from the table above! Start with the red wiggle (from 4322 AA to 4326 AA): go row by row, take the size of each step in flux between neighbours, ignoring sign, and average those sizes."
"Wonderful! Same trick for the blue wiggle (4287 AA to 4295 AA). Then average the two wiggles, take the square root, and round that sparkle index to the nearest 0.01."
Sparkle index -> 1.61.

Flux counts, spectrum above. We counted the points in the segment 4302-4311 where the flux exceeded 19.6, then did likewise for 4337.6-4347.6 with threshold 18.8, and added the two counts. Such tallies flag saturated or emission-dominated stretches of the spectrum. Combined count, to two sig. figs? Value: 10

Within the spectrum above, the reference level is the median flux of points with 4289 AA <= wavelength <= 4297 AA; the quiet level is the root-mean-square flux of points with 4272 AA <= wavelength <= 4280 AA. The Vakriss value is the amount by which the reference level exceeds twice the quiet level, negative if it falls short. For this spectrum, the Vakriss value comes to -17.1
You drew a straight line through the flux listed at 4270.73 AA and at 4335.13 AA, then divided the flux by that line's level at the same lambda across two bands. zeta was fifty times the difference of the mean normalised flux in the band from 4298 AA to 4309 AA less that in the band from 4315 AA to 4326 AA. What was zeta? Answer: -11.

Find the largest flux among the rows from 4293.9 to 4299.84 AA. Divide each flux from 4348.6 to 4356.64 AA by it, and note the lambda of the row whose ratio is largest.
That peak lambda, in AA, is 4356.14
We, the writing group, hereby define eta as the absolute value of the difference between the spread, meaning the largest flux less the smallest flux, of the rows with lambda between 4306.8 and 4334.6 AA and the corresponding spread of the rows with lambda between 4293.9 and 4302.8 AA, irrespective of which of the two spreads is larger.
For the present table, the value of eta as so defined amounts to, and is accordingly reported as 11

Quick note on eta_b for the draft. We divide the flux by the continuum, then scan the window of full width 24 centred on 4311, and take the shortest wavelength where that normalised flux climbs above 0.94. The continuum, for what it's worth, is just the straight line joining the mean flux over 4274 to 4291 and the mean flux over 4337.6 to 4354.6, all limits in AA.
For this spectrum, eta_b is 4299.34 AA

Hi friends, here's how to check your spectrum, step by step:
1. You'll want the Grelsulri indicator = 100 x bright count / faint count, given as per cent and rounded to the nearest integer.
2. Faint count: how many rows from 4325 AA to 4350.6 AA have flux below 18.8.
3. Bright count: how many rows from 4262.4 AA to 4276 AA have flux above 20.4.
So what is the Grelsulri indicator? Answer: 100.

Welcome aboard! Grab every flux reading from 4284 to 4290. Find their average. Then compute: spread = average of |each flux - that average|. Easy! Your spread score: 2.1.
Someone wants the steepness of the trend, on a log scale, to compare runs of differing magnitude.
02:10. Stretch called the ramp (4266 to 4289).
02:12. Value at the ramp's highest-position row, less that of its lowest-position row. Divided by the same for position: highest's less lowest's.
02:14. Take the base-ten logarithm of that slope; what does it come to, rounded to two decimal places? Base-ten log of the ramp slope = -0.85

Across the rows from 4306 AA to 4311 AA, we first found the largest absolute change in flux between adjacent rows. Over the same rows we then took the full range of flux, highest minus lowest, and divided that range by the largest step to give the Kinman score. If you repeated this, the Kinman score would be 1.0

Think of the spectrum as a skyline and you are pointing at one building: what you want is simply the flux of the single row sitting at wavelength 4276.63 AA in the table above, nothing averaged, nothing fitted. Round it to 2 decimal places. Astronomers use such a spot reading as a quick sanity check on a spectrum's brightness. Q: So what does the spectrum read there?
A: 14.62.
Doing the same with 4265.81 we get 22.18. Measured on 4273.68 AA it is 19.63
